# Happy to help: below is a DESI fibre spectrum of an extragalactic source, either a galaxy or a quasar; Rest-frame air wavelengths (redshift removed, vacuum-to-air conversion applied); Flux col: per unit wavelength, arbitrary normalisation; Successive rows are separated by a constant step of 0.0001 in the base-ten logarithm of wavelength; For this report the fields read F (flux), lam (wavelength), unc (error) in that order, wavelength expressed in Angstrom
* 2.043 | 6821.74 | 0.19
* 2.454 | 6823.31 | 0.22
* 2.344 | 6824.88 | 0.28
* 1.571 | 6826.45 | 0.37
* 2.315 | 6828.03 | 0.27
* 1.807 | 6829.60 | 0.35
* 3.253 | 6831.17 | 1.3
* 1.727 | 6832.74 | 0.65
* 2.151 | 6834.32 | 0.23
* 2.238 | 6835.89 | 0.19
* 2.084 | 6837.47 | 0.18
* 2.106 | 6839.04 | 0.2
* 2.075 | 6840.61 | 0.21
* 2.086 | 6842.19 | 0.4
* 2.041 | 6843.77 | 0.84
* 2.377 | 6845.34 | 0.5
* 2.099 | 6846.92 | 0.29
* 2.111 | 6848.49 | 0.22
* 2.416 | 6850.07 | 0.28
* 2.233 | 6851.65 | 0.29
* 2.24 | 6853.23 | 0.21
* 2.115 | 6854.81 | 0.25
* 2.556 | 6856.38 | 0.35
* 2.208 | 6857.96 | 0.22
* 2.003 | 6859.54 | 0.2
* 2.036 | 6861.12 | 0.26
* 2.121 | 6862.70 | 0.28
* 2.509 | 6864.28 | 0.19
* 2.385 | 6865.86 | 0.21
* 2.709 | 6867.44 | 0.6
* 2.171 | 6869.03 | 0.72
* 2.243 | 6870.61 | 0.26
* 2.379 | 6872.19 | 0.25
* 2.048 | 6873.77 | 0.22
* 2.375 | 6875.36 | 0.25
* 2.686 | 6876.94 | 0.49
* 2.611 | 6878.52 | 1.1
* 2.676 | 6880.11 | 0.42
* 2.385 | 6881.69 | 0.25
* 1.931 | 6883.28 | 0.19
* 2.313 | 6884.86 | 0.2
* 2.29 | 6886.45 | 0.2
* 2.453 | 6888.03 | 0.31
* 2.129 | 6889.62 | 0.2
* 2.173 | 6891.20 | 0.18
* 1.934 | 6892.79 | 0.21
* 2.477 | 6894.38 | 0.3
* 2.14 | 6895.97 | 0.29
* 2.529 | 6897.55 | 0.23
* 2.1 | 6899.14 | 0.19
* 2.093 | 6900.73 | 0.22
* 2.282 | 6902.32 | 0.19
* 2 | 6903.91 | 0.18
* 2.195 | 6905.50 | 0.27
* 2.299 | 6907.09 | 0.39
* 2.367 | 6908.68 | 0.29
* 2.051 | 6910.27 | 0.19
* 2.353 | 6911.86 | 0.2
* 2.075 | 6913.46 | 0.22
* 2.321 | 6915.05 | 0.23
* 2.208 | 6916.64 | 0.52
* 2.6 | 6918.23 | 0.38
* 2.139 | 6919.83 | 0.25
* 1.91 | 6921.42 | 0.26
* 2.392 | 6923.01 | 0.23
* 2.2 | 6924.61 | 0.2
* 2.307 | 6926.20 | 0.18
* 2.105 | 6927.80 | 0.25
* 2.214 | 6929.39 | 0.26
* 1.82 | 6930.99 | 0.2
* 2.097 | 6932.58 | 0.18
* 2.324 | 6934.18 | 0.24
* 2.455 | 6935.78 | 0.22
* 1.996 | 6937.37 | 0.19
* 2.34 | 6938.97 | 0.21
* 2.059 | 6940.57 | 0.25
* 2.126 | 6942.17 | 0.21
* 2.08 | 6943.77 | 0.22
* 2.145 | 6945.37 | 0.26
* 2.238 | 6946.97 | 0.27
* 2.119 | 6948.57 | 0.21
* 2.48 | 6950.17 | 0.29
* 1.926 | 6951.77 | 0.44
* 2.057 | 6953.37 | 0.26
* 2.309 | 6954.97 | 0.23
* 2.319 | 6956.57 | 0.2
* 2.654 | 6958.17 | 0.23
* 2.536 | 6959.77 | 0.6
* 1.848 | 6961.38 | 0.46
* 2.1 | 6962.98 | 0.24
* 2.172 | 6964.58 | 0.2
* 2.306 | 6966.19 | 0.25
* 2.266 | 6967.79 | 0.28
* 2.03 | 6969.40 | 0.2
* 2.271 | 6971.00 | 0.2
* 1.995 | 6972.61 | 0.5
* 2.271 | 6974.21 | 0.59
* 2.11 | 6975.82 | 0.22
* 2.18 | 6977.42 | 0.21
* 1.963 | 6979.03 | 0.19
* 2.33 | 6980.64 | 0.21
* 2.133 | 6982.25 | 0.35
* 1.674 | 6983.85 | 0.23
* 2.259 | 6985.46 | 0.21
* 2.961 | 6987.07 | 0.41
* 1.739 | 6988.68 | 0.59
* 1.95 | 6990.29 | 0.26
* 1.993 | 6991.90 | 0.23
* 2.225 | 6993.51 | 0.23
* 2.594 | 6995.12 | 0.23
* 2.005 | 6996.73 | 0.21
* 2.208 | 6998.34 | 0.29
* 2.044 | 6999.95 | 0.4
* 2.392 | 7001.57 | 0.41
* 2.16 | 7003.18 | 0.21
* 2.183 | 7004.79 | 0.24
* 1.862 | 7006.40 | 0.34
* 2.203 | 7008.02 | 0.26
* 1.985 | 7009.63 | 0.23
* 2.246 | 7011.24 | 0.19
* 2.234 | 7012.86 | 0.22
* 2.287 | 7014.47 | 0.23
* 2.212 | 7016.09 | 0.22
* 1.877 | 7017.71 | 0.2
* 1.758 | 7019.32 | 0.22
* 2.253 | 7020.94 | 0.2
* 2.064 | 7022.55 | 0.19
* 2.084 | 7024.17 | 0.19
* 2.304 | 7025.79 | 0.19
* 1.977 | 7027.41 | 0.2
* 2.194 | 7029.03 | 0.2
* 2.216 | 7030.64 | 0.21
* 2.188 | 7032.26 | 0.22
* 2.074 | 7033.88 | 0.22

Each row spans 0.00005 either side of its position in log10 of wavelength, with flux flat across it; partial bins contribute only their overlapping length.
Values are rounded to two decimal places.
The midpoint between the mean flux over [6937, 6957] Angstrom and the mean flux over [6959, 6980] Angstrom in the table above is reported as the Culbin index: 2.16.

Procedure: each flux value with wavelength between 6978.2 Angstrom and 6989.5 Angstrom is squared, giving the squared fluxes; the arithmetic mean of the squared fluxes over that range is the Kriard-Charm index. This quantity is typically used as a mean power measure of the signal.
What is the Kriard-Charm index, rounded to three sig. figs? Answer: 4.79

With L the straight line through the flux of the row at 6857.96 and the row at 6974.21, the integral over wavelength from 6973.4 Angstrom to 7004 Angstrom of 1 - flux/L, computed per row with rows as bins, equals 1.5 Angstrom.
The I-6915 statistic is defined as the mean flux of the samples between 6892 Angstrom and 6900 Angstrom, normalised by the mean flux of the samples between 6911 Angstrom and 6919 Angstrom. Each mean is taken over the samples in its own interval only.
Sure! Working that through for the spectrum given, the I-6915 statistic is 0.97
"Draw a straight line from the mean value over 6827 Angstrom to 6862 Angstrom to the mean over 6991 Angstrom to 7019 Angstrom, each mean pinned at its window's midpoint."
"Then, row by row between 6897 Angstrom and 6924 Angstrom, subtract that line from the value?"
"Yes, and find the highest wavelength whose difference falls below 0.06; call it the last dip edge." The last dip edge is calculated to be 6921.42 Angstrom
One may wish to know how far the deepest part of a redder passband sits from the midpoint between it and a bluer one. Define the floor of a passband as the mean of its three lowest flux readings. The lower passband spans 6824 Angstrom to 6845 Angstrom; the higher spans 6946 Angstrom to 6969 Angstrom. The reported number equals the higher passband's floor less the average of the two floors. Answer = 0.12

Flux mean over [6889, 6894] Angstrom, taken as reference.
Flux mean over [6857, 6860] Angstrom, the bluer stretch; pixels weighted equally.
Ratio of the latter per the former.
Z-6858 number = 1.01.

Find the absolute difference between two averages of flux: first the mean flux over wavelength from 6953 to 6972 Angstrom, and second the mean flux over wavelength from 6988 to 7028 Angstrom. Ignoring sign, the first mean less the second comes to 0.125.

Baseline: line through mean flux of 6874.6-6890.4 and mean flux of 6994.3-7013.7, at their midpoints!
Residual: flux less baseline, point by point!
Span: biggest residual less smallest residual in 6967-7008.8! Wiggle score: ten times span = 13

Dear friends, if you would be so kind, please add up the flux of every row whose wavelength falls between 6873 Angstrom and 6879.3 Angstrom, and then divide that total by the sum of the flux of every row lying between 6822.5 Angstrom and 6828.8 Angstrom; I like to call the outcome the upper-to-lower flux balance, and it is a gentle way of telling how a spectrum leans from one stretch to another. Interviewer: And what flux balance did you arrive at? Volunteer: 1.12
